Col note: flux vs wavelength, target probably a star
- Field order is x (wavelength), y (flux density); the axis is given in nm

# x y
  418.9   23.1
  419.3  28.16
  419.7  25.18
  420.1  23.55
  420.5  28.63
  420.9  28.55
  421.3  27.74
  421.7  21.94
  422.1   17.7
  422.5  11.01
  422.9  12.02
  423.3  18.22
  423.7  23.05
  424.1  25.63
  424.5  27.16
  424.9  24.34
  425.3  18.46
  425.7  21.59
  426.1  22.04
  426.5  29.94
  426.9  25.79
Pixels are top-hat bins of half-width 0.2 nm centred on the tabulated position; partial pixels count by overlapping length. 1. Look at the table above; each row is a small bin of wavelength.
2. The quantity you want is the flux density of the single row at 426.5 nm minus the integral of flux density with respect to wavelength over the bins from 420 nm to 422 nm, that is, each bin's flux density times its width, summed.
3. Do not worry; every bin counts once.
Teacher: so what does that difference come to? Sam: -22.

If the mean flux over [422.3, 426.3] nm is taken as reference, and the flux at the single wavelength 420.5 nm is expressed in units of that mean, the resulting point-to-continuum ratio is 1.41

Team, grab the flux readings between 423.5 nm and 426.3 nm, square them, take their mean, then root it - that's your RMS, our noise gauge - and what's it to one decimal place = 23.3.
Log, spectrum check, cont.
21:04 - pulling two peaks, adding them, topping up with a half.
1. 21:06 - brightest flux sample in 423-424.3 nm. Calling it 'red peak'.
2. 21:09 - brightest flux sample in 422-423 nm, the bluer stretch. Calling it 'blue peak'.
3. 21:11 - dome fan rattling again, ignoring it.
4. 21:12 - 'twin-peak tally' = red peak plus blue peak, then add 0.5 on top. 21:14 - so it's 43.8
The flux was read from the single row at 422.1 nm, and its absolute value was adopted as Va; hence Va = 17.7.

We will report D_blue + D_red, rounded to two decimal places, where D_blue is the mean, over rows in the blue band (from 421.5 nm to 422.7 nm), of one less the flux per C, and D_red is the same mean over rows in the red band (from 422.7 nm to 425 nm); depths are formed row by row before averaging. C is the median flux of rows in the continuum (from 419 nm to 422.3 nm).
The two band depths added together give 0.54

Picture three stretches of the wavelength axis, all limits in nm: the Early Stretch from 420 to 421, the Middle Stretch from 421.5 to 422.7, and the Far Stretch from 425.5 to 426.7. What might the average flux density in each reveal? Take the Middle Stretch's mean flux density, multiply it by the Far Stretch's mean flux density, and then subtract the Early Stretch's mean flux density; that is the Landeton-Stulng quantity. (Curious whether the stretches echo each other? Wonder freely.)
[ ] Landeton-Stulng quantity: 387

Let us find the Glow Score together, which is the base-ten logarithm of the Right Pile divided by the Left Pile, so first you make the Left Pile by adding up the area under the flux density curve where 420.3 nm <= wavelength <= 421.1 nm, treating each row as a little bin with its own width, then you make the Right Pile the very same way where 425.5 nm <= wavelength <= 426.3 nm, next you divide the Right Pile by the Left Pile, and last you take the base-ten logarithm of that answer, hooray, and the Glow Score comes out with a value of -0.12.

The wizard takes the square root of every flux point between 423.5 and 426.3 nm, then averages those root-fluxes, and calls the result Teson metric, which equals 4.81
